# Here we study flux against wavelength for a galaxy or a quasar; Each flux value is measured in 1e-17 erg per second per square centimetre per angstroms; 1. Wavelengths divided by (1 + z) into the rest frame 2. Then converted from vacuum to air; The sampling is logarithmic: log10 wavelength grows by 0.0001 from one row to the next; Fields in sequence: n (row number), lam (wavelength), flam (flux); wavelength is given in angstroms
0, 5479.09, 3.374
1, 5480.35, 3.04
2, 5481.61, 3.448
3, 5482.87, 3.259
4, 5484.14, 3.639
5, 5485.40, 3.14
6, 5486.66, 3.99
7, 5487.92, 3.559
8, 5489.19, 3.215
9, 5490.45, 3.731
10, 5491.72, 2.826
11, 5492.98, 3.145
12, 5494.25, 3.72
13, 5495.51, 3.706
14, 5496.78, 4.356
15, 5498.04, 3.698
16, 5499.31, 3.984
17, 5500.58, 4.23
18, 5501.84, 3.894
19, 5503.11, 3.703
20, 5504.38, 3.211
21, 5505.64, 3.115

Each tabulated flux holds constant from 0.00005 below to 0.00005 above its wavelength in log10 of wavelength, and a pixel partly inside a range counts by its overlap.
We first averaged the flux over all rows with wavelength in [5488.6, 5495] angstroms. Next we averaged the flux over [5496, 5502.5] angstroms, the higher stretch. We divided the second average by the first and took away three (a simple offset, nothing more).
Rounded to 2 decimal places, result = -1.79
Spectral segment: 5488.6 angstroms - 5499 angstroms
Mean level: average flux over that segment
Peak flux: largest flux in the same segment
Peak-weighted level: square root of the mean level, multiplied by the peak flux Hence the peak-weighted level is 8.2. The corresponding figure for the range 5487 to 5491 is 7.0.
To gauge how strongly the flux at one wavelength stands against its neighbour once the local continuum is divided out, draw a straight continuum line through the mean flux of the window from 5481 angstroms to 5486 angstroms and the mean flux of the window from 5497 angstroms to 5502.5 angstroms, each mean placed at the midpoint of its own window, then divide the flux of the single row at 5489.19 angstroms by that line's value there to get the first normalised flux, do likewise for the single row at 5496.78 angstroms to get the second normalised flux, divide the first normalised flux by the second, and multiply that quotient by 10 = 8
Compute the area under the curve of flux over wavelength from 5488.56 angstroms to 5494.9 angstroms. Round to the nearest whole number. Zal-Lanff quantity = 21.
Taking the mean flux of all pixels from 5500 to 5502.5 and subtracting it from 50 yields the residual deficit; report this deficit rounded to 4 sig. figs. 45.94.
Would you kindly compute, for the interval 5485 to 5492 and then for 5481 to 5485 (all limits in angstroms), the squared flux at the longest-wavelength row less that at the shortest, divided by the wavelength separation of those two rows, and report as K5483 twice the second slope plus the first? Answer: 0.8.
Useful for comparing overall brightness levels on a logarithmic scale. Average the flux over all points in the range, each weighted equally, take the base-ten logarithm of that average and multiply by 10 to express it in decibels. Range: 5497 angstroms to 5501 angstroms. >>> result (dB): 6.0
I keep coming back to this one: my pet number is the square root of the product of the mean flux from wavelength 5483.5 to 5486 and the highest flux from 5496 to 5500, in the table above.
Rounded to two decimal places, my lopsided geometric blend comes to 3.84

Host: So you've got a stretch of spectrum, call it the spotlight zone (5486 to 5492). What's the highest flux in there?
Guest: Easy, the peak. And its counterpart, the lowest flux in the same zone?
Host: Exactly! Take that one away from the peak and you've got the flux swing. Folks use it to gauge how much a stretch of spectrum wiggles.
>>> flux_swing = 1.16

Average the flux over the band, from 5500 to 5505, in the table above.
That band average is 3.76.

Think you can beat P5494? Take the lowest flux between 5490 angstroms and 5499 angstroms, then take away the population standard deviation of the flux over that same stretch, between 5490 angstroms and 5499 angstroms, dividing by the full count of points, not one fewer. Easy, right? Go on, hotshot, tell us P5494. 2.4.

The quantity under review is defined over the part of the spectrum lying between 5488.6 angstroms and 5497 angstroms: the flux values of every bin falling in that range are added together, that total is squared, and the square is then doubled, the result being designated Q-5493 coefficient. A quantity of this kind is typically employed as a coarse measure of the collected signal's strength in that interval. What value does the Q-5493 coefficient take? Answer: 1220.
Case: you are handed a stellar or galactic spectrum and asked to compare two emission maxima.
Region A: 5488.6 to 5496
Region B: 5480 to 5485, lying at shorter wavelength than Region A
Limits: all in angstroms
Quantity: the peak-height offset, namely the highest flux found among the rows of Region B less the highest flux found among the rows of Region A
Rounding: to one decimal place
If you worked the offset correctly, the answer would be -0.1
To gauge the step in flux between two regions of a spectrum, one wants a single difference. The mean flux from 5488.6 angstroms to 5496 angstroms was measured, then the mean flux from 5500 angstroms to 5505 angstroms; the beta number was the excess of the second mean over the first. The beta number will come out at 0.37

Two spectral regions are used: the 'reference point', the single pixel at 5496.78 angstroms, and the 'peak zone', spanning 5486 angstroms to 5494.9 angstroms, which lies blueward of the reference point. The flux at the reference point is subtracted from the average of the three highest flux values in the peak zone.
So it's -0.54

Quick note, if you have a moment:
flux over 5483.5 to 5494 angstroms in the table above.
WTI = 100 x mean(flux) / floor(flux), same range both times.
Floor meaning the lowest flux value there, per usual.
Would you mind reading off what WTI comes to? 121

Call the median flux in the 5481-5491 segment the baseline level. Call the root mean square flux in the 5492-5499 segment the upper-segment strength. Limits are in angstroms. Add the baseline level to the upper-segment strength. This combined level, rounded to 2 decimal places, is 7.25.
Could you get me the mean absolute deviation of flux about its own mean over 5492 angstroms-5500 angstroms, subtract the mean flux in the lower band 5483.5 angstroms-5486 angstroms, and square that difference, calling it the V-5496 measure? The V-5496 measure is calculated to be 9.7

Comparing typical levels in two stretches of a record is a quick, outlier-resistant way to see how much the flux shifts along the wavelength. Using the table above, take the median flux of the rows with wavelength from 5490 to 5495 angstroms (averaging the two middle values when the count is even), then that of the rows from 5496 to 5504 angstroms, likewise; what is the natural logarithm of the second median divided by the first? 0.138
